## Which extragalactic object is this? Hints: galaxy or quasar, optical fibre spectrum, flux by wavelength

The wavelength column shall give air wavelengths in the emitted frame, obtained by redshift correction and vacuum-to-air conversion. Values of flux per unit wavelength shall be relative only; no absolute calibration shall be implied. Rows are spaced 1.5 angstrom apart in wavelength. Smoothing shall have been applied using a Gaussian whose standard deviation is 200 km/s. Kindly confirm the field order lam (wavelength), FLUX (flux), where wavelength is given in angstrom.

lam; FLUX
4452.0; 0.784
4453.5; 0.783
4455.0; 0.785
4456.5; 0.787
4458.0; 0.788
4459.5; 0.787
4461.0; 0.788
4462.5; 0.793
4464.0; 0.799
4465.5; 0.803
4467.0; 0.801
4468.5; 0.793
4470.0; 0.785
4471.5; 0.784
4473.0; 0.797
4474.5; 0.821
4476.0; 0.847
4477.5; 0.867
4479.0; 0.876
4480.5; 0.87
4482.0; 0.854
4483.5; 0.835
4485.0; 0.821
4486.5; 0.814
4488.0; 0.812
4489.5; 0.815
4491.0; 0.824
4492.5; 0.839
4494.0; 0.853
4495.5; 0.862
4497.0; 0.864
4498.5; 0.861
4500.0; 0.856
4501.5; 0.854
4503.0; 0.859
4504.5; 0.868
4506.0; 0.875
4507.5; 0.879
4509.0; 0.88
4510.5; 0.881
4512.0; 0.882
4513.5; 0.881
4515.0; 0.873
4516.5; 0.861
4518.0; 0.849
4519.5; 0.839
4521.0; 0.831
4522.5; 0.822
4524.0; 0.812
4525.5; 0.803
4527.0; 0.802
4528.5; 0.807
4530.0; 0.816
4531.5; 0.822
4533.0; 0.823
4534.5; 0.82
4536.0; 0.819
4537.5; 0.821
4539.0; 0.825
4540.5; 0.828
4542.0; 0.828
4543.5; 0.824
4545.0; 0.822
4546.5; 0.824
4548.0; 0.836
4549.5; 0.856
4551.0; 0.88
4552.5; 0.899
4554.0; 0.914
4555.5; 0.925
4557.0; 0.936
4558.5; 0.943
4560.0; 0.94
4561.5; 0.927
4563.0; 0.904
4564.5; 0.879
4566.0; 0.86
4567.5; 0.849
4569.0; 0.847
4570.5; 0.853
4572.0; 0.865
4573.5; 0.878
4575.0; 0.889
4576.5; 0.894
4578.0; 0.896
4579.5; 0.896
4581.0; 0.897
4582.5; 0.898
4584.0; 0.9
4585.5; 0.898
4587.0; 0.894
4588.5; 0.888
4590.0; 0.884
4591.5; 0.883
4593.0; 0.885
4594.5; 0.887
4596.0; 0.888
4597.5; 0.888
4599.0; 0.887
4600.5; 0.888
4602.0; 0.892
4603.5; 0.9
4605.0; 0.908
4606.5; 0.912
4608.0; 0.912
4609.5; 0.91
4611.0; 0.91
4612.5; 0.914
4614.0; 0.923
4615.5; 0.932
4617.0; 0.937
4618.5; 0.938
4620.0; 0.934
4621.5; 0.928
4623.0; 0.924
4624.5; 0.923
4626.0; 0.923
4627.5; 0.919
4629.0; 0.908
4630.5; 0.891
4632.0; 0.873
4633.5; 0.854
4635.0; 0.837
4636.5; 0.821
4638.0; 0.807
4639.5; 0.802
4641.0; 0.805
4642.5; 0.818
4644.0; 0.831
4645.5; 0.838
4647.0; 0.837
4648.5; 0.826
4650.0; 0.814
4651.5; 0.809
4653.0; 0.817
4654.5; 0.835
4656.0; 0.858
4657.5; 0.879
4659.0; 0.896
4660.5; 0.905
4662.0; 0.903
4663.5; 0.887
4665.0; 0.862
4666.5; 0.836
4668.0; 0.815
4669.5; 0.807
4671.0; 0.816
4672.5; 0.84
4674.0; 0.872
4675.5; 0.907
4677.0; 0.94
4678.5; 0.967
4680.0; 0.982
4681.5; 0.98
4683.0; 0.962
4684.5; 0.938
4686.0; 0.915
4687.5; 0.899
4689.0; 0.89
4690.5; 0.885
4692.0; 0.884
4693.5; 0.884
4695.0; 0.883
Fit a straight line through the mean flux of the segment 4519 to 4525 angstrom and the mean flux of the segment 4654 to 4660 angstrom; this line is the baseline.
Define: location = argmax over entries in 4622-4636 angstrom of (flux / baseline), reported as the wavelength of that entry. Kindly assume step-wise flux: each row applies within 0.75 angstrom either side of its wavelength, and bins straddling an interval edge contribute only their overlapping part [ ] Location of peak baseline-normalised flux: 4623.0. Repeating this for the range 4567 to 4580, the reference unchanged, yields 4578.0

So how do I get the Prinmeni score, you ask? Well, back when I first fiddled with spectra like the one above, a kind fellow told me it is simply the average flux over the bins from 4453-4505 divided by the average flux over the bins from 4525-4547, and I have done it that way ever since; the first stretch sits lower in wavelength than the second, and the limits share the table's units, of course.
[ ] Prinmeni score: 1.01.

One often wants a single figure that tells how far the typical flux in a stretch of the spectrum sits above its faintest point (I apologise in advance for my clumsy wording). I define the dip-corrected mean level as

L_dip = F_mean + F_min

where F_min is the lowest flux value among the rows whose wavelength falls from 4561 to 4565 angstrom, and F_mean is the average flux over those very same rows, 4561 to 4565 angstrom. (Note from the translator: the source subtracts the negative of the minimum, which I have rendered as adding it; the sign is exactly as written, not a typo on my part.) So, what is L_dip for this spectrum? 1.78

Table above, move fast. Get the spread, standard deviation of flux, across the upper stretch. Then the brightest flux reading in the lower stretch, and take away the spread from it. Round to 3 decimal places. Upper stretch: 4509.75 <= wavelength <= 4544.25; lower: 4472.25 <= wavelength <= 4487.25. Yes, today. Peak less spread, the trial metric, 0.851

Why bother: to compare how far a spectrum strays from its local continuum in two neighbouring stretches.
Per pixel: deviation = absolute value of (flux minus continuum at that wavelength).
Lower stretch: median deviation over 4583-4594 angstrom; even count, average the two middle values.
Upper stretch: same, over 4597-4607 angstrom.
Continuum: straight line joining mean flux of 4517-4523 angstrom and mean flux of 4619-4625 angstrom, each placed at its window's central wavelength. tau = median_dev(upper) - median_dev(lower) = 0.008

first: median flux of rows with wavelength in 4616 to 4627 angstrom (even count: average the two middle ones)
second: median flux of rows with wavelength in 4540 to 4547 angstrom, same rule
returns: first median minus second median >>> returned 0.10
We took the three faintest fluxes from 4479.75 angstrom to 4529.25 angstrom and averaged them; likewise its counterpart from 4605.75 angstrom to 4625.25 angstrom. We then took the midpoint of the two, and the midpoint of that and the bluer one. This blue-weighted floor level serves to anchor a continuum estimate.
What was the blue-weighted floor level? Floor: 0.83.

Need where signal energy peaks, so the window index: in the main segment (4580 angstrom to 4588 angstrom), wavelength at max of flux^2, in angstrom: 4584.0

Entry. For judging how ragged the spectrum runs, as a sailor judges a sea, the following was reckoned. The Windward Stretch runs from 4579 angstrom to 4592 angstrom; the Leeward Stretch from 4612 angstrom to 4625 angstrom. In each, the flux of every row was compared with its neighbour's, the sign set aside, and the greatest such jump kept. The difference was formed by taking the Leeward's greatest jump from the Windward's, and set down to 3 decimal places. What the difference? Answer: -0.003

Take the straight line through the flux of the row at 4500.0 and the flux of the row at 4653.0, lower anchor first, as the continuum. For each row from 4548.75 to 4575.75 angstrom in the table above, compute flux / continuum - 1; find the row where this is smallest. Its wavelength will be 4569.0 angstrom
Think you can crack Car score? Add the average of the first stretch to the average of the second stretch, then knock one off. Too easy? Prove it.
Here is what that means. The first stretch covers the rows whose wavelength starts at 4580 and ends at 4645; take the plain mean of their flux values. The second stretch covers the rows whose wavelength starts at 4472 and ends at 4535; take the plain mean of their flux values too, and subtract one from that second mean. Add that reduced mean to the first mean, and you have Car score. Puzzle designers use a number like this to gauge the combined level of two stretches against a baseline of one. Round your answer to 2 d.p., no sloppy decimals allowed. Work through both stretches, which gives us 0.73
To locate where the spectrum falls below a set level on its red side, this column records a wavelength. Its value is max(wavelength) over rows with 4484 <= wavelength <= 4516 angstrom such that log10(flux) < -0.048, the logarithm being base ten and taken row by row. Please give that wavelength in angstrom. 4515.0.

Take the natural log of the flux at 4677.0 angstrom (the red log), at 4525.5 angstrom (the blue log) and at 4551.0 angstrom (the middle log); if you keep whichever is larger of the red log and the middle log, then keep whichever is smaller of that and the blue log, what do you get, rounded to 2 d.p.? -0.22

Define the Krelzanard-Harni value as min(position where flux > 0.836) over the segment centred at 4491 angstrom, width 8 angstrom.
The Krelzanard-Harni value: 4492.5 angstrom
